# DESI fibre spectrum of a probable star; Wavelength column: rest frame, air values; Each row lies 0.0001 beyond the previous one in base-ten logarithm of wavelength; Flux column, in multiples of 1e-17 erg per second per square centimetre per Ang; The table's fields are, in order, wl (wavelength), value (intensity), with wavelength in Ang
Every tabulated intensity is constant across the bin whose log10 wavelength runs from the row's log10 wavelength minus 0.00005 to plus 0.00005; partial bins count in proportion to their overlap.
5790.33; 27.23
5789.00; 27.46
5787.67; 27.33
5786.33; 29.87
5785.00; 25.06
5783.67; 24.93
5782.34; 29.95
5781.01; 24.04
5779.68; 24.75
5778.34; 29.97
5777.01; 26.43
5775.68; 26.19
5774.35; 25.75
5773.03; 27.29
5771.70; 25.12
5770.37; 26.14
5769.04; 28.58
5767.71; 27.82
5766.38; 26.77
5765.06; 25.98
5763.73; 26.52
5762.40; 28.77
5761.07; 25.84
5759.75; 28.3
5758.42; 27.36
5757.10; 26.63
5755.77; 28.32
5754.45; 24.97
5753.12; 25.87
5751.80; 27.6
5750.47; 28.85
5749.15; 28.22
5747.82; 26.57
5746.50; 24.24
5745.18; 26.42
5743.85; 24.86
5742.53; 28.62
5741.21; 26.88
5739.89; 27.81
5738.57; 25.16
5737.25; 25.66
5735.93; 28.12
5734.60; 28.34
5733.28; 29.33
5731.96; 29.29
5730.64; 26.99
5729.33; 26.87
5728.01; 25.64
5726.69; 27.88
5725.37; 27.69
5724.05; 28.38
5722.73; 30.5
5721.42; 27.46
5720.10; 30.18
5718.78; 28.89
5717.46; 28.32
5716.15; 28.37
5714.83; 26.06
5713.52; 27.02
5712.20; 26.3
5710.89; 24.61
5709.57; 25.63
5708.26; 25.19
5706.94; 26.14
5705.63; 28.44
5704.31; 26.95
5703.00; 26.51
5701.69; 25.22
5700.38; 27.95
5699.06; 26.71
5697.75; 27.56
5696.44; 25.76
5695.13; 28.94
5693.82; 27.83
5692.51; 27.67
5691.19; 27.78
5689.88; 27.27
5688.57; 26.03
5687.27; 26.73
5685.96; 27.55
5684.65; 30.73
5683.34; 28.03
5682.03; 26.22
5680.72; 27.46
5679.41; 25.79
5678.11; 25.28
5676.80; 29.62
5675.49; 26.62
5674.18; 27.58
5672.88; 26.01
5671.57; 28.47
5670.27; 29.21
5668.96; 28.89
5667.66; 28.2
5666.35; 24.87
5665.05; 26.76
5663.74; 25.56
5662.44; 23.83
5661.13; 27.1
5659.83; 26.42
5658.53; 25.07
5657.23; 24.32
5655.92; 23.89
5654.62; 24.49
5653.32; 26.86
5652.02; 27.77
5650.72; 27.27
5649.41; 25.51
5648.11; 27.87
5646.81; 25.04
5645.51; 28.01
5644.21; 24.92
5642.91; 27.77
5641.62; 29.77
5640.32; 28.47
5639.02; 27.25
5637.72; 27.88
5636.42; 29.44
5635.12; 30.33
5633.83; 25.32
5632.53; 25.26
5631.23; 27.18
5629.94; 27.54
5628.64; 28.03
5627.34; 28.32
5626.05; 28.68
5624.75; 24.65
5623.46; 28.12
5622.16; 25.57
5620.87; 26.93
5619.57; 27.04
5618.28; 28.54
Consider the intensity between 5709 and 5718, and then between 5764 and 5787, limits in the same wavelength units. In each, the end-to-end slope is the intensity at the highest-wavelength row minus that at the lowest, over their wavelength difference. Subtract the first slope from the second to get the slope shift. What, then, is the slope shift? -0.16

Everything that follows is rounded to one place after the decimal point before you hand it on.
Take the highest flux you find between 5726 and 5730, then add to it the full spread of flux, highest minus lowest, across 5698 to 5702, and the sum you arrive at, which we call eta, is 30.6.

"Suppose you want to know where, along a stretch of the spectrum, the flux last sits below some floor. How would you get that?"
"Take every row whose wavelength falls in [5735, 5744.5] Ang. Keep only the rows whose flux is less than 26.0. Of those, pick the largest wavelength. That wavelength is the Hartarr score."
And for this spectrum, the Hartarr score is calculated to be 5743.85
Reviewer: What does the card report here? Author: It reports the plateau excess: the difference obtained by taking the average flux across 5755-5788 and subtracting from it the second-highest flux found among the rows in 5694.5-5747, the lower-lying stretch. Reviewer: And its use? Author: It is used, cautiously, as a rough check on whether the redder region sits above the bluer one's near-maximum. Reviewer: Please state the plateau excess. -3.2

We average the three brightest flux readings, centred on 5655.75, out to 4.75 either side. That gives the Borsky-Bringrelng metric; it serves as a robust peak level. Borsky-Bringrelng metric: 27.0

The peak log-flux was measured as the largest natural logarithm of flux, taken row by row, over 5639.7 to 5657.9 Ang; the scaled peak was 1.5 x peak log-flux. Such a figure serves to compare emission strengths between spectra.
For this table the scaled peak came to 5.09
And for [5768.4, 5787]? 5.10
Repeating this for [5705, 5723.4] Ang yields 5.13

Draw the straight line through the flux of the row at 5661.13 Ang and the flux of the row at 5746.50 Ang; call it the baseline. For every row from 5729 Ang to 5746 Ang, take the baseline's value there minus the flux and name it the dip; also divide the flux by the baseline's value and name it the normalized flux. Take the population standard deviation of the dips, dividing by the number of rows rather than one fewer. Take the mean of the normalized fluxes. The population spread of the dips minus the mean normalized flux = 0.25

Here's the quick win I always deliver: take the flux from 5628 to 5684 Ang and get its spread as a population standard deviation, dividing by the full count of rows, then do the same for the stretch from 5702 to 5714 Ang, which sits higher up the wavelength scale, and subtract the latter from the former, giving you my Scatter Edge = 0.6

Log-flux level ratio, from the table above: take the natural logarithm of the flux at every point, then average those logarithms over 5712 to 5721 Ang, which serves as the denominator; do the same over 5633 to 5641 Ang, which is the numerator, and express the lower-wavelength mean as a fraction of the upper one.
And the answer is 1.00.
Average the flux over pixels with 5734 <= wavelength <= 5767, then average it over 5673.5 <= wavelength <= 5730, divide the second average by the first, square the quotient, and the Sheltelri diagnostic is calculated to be 1.03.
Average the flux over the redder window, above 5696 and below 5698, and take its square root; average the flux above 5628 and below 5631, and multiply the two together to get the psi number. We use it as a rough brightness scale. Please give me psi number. 143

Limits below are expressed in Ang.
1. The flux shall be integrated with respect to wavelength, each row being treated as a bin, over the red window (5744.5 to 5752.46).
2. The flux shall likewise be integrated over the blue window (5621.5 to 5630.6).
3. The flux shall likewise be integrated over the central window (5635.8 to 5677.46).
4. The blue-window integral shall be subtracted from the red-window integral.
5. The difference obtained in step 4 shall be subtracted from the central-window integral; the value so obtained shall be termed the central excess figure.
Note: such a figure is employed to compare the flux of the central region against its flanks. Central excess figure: 1154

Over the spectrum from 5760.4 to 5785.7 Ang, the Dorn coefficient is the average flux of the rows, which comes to 26.6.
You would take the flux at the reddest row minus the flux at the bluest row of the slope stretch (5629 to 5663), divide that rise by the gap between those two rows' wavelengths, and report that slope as -0.11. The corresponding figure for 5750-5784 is -0.12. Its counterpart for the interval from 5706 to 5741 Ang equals 0.05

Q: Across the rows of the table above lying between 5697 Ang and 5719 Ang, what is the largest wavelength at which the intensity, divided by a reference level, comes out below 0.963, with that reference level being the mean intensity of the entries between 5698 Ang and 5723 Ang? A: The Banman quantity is 5714.83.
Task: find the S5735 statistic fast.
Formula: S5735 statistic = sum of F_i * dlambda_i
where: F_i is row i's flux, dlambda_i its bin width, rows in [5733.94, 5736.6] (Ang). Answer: 75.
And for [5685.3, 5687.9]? 71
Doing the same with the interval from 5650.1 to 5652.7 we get 72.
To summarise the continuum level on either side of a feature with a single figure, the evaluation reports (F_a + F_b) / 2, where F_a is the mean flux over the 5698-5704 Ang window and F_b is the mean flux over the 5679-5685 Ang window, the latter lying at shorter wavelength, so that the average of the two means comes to 27.1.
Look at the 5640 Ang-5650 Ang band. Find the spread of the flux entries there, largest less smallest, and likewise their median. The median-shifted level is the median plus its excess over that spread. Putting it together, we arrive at 50.8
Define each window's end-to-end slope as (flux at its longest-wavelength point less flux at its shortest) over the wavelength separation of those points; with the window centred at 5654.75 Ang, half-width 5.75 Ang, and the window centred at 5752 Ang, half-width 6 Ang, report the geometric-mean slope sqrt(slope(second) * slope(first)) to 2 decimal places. 0.14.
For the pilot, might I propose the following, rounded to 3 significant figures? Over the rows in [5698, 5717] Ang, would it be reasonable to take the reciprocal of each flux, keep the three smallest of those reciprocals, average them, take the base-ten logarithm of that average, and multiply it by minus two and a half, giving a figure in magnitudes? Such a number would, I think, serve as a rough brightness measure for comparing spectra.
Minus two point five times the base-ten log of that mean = 3.63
